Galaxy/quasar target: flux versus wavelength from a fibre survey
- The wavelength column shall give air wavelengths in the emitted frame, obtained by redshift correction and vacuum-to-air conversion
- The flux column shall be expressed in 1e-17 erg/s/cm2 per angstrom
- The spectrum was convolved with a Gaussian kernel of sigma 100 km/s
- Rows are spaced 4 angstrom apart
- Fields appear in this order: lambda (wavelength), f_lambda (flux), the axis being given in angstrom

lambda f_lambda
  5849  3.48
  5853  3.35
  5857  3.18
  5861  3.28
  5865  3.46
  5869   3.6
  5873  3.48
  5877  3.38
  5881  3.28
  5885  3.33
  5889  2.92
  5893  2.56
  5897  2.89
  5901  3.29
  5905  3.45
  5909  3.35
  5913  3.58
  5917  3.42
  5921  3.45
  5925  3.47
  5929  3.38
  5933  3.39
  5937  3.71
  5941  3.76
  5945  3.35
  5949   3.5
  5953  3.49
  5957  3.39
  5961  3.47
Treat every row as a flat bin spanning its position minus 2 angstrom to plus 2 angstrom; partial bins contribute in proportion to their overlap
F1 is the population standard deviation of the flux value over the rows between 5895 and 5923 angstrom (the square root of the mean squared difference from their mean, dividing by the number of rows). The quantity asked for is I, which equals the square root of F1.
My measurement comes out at 0.45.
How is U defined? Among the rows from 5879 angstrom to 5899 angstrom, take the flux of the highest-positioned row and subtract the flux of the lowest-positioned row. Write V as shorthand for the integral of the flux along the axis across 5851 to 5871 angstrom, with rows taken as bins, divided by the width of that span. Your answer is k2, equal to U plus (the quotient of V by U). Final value -9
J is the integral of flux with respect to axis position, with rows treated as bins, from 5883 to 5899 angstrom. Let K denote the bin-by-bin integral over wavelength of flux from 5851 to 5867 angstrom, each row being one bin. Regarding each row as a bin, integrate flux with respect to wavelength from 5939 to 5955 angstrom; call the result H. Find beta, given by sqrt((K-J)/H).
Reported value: 0.334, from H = 56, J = 47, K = 53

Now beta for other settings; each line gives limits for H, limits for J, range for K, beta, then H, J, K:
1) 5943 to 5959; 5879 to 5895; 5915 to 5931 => 0.345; 55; 48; 55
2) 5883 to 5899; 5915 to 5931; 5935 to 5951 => 0.226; 47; 55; 57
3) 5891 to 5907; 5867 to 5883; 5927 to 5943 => 0.203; 49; 55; 57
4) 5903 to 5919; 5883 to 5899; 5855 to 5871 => 0.363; 55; 47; 54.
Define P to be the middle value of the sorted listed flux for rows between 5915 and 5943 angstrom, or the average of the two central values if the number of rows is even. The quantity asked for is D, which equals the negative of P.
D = -3.45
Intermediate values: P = 3.45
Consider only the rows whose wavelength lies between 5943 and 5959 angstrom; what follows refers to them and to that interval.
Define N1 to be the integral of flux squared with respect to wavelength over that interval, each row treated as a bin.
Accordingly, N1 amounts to 189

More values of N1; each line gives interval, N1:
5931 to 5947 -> 202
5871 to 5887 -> 182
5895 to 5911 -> 169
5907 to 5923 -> 191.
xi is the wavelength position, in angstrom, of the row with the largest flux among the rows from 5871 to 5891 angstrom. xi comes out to 5873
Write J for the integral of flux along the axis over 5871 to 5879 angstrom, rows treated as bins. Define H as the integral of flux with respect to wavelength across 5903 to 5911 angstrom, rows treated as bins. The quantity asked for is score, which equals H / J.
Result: 0.99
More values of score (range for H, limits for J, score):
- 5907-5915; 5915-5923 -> 1.01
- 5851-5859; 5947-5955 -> 0.93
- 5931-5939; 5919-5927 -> 1.03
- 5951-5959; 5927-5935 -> 1.02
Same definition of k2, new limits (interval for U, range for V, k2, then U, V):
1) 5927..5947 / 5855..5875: -113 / -0.03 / 3.40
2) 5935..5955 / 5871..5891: -15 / -0.22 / 3.28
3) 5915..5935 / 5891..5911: -104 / -0.03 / 3.11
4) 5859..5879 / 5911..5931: 35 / 0.10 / 3.46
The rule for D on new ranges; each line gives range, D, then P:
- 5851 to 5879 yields -3.38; 3.38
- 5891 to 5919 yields -3.35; 3.35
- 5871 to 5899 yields -3.28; 3.28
